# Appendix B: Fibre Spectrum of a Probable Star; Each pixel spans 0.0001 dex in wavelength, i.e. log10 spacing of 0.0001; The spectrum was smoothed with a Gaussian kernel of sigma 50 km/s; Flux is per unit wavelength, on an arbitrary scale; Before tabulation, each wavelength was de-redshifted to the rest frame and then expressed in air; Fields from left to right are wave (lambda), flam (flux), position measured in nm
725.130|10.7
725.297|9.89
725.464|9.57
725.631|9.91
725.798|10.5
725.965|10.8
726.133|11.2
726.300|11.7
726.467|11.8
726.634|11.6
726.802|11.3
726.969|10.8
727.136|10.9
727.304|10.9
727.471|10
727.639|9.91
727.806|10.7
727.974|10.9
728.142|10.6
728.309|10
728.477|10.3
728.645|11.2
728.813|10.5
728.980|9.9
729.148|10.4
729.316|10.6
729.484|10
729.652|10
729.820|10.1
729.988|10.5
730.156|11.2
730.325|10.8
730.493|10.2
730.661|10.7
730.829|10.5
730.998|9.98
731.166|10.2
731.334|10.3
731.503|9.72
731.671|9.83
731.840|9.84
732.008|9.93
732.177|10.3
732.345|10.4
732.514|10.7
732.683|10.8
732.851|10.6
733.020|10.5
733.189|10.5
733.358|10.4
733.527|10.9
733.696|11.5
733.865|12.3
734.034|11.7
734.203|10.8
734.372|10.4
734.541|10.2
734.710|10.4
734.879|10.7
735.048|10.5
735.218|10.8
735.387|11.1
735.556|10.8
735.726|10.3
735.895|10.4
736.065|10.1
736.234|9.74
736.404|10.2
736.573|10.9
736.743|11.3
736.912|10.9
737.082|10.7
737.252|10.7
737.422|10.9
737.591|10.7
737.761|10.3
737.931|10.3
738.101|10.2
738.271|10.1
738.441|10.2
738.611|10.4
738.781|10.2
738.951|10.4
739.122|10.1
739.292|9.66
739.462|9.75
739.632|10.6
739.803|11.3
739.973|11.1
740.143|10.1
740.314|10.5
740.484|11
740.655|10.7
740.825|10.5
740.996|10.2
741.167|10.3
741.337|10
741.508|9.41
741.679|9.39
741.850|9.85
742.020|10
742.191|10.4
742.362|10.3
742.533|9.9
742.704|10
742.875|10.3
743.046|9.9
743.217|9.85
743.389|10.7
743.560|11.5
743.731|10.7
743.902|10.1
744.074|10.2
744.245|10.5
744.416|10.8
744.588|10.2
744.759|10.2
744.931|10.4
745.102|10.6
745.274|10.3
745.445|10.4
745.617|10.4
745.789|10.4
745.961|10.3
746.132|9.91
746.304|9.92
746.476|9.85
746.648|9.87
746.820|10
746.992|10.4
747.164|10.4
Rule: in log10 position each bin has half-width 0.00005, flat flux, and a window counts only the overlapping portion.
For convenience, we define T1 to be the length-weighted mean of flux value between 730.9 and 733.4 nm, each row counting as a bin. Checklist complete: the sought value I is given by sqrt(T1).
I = 3.20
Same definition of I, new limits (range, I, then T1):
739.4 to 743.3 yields 3.20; 10.2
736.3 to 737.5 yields 3.28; 10.8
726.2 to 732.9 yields 3.24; 10.5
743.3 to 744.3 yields 3.26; 10.6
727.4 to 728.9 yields 3.23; 10.5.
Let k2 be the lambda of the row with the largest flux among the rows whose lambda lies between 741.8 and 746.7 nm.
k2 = 743.560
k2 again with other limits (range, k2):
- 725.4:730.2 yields 726.467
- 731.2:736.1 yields 733.865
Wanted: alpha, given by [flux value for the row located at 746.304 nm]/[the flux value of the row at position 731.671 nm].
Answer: 1.01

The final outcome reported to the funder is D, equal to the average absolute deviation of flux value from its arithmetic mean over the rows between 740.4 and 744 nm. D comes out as 0.38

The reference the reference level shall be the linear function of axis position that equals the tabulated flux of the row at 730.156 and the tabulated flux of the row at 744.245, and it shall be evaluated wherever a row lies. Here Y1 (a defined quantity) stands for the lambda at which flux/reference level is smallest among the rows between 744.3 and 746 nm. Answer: 744.588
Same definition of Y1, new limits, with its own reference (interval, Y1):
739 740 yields 739.292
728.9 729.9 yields 728.980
